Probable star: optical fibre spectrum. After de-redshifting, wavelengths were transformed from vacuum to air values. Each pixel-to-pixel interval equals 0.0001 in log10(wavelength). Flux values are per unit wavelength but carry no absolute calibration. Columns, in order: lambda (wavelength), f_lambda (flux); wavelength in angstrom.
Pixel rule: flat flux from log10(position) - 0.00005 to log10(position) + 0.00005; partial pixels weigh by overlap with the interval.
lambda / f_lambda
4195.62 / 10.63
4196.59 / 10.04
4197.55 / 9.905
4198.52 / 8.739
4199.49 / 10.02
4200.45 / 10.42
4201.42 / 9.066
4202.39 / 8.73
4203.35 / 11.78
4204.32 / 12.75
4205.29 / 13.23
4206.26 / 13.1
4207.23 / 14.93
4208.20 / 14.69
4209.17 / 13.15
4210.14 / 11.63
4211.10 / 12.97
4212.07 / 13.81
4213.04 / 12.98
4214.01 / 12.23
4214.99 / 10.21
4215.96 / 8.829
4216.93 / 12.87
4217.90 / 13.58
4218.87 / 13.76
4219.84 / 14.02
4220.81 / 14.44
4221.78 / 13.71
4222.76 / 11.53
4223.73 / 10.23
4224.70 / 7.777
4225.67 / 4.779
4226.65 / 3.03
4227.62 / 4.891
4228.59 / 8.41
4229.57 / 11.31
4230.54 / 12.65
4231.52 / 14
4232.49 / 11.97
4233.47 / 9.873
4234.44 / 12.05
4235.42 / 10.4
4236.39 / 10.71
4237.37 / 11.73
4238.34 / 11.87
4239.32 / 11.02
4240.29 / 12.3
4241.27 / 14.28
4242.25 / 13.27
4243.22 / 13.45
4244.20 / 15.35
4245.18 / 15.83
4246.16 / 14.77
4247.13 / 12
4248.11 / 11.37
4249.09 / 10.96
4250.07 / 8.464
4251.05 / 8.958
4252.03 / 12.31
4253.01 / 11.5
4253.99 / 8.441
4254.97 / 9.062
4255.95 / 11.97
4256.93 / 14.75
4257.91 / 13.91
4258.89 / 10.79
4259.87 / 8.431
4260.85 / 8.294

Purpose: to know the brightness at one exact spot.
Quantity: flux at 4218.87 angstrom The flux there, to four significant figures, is 13.76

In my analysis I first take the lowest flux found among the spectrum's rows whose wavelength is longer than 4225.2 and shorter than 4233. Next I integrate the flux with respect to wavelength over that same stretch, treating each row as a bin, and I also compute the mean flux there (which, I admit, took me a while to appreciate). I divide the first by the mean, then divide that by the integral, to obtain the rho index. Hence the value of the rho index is 0.0049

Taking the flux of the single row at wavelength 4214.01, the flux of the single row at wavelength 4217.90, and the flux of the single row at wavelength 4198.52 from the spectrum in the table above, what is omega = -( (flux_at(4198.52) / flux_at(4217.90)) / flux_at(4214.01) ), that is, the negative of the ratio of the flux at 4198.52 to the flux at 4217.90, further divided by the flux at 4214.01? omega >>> -0.053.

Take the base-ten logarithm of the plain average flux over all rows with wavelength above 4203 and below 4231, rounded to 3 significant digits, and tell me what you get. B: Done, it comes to 1.06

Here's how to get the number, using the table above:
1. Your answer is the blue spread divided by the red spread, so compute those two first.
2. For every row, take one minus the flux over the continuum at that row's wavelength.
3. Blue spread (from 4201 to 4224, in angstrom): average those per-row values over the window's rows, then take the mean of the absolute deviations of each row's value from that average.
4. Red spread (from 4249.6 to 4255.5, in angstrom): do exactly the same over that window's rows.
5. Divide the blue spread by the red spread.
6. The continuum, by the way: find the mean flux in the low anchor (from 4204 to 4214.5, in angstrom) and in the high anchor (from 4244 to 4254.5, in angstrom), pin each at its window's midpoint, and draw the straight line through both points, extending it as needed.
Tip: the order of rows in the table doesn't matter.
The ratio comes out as 0.93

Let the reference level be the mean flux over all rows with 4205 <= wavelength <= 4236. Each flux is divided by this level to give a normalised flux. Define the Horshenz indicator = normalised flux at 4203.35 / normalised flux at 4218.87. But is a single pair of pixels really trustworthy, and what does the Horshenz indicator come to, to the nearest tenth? 0.9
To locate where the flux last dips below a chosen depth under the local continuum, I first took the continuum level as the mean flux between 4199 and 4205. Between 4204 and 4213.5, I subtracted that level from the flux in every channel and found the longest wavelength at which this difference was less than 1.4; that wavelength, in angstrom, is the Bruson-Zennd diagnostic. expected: 4210.14 angstrom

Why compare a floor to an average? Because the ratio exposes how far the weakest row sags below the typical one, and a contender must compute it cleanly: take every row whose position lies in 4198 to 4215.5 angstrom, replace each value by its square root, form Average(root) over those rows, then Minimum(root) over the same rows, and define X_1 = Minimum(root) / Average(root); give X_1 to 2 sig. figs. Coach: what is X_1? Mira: 0.86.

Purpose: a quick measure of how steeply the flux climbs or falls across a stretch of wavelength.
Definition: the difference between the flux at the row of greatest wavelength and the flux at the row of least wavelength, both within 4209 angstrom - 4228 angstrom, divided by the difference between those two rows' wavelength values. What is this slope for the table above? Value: -0.45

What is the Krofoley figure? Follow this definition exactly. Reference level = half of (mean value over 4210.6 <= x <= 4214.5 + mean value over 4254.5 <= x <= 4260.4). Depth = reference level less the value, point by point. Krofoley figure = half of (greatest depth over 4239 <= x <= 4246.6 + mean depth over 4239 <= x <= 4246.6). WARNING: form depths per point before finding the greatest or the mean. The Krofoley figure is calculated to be -0.2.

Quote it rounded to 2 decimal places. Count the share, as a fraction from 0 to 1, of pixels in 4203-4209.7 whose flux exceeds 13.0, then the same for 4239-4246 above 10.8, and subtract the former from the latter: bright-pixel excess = 0.29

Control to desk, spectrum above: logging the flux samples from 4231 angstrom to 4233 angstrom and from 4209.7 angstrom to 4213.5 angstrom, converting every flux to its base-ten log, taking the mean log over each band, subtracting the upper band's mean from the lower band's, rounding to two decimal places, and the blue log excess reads 0.00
